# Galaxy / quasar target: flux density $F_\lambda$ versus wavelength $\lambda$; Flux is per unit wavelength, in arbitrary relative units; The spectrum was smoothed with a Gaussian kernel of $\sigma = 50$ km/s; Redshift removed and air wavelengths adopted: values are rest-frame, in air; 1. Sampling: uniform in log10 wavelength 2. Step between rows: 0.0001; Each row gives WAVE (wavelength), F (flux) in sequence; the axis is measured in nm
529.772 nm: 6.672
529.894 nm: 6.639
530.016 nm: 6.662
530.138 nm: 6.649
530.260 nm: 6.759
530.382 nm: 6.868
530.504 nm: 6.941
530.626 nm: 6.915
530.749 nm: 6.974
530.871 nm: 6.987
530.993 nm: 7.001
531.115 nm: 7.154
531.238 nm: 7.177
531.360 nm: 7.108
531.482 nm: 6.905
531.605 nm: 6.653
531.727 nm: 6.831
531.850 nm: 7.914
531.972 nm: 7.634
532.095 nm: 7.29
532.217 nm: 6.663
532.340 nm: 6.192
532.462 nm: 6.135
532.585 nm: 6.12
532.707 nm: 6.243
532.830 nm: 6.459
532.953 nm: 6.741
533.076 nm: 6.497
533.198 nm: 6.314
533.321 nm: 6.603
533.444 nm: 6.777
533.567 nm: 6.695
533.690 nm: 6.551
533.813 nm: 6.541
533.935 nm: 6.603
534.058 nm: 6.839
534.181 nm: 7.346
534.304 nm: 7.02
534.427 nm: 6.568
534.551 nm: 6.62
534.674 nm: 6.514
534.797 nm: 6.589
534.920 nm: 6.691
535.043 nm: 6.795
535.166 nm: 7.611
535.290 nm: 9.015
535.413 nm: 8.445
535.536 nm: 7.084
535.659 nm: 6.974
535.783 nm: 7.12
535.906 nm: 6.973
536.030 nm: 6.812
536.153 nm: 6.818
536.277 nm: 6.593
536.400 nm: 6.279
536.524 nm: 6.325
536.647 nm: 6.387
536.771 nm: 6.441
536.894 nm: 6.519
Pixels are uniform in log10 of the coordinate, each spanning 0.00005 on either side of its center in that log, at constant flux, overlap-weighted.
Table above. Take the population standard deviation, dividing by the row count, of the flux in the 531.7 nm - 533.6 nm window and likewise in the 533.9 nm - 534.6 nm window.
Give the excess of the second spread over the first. -0.23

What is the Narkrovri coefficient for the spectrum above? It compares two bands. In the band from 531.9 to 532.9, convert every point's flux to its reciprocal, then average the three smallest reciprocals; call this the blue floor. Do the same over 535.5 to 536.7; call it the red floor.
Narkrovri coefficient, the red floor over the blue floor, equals 1.02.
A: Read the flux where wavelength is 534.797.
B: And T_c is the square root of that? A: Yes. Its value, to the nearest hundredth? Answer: 2.57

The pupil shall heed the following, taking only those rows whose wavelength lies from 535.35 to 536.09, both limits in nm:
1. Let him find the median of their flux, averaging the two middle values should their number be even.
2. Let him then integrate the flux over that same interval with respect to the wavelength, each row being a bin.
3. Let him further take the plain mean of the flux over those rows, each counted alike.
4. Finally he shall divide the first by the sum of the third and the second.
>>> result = 0.56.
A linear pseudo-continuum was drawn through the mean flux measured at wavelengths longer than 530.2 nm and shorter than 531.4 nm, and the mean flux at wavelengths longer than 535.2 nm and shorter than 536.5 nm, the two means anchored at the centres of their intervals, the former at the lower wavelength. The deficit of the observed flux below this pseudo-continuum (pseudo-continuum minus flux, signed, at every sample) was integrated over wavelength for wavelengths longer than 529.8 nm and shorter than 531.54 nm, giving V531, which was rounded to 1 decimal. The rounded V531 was 0.1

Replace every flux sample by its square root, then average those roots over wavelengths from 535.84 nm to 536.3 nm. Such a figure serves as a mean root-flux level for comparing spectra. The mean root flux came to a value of 2.61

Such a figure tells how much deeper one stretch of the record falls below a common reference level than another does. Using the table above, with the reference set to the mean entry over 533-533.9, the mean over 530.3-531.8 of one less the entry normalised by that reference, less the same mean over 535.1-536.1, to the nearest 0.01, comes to 0.08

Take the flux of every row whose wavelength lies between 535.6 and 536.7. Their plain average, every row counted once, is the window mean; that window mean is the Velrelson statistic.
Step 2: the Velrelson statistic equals 6.70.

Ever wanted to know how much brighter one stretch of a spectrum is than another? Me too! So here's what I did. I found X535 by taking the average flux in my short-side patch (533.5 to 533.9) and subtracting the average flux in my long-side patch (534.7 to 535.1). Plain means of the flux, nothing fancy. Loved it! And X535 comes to -0.1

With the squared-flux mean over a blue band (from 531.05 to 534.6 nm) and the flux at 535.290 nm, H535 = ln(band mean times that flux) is 6.03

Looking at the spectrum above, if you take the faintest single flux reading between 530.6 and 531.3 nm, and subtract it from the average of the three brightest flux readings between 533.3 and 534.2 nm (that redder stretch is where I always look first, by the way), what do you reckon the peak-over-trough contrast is 0.1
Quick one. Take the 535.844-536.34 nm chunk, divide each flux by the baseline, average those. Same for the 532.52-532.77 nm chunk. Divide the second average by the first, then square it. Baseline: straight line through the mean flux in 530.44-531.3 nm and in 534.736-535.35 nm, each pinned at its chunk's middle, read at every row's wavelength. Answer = 0.89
